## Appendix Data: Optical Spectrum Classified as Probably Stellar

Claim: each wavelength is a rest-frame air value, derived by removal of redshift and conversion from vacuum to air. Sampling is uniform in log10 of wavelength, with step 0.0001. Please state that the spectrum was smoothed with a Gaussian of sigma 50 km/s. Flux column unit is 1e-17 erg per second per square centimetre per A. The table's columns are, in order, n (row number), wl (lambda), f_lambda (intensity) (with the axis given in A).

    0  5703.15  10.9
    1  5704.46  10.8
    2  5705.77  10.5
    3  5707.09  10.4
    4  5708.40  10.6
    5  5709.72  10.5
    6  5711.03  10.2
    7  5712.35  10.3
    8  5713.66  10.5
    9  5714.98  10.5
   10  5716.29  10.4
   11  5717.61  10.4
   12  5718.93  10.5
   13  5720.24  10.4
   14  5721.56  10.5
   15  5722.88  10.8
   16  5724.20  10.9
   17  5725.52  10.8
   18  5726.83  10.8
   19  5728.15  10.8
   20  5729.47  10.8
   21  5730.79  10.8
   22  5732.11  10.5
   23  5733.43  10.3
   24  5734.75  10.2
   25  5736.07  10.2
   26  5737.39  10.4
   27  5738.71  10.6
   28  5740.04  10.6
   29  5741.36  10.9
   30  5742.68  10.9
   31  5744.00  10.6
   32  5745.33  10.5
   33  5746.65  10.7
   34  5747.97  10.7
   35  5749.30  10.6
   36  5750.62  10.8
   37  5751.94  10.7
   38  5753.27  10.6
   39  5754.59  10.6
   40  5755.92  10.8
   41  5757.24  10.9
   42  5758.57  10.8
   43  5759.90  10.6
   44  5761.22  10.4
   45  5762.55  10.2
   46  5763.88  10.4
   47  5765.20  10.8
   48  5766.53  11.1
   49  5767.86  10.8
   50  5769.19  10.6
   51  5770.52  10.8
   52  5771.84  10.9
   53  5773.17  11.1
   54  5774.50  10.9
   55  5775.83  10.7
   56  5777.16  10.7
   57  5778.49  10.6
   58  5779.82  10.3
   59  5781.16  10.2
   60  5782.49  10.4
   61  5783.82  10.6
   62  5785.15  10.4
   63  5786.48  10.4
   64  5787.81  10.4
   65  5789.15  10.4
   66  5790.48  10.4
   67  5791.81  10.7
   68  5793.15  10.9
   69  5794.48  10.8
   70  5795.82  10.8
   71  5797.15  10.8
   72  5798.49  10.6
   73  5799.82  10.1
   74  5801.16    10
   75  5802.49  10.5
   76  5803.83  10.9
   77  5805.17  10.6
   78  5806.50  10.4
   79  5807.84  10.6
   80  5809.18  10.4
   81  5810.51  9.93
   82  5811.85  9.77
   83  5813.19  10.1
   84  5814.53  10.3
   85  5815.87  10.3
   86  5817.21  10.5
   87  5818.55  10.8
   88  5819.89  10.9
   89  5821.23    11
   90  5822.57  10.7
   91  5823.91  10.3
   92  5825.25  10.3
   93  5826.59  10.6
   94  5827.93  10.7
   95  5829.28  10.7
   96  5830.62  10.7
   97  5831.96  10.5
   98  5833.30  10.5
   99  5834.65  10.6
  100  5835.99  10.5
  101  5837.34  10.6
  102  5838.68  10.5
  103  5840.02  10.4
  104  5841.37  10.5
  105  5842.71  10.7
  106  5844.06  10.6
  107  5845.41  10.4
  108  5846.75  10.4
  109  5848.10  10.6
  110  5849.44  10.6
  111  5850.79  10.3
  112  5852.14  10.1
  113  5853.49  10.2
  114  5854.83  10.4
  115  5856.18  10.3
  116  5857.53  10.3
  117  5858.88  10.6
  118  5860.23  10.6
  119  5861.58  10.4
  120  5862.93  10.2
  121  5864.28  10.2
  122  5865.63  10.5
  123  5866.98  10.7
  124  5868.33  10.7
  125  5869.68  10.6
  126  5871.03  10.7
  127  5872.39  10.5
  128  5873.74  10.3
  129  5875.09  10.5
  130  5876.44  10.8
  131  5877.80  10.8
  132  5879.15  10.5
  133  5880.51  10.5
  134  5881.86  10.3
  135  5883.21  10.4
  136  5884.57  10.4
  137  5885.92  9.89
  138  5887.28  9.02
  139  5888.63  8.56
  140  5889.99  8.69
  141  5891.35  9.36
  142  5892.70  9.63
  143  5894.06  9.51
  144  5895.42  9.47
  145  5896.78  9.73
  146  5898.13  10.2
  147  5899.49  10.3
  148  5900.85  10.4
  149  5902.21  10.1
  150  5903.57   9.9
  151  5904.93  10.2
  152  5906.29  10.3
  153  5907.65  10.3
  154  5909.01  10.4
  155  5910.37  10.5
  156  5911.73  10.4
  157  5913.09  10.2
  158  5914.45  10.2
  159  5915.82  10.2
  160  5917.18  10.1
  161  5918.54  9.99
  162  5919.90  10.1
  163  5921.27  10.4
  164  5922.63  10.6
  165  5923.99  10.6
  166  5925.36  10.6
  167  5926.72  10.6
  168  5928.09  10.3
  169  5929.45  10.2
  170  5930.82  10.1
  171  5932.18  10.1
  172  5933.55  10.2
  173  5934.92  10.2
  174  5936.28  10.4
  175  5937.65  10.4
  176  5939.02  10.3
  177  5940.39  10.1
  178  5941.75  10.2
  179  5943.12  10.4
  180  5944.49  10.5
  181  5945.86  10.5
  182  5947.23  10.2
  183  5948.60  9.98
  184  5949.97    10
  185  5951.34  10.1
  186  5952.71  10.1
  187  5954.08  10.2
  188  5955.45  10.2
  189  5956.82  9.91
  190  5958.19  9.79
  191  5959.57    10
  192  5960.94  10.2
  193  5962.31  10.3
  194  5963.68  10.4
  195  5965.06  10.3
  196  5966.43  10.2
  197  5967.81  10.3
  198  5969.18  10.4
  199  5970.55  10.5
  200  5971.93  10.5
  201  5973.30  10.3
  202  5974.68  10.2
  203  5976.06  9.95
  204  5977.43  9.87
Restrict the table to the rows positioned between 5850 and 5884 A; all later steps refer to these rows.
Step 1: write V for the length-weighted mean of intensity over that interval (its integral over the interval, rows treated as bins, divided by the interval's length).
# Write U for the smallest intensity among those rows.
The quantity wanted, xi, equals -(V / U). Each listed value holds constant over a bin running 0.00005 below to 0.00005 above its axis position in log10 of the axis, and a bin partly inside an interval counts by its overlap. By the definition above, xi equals -1.035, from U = 10.1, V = 10.5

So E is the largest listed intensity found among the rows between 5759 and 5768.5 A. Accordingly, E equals 11.1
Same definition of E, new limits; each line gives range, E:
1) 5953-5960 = 10.2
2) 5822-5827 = 10.7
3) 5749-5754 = 10.8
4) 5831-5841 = 10.6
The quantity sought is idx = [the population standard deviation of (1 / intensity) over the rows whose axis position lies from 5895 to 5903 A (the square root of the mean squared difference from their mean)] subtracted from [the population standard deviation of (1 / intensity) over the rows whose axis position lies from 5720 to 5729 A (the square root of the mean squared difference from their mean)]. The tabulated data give -0.0018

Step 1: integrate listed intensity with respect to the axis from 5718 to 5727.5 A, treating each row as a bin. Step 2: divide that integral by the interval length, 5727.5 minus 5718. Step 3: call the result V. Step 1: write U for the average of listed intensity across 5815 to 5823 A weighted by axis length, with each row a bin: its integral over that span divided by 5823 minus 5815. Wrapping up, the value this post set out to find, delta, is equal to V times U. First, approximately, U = 10.7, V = 10.7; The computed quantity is 114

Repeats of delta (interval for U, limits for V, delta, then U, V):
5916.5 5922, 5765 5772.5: 110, 10.2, 10.8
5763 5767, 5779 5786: 111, 10.7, 10.4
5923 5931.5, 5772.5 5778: 113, 10.4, 10.8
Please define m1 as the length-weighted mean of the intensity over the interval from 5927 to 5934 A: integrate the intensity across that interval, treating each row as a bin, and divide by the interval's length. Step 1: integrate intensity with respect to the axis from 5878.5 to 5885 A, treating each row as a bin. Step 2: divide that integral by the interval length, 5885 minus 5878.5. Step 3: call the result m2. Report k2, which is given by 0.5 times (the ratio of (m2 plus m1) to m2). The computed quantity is 0.99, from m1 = 10.20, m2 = 10.4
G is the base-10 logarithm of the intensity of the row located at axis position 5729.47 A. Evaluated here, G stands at 1.03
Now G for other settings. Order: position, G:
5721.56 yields 1.02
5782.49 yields 1.02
